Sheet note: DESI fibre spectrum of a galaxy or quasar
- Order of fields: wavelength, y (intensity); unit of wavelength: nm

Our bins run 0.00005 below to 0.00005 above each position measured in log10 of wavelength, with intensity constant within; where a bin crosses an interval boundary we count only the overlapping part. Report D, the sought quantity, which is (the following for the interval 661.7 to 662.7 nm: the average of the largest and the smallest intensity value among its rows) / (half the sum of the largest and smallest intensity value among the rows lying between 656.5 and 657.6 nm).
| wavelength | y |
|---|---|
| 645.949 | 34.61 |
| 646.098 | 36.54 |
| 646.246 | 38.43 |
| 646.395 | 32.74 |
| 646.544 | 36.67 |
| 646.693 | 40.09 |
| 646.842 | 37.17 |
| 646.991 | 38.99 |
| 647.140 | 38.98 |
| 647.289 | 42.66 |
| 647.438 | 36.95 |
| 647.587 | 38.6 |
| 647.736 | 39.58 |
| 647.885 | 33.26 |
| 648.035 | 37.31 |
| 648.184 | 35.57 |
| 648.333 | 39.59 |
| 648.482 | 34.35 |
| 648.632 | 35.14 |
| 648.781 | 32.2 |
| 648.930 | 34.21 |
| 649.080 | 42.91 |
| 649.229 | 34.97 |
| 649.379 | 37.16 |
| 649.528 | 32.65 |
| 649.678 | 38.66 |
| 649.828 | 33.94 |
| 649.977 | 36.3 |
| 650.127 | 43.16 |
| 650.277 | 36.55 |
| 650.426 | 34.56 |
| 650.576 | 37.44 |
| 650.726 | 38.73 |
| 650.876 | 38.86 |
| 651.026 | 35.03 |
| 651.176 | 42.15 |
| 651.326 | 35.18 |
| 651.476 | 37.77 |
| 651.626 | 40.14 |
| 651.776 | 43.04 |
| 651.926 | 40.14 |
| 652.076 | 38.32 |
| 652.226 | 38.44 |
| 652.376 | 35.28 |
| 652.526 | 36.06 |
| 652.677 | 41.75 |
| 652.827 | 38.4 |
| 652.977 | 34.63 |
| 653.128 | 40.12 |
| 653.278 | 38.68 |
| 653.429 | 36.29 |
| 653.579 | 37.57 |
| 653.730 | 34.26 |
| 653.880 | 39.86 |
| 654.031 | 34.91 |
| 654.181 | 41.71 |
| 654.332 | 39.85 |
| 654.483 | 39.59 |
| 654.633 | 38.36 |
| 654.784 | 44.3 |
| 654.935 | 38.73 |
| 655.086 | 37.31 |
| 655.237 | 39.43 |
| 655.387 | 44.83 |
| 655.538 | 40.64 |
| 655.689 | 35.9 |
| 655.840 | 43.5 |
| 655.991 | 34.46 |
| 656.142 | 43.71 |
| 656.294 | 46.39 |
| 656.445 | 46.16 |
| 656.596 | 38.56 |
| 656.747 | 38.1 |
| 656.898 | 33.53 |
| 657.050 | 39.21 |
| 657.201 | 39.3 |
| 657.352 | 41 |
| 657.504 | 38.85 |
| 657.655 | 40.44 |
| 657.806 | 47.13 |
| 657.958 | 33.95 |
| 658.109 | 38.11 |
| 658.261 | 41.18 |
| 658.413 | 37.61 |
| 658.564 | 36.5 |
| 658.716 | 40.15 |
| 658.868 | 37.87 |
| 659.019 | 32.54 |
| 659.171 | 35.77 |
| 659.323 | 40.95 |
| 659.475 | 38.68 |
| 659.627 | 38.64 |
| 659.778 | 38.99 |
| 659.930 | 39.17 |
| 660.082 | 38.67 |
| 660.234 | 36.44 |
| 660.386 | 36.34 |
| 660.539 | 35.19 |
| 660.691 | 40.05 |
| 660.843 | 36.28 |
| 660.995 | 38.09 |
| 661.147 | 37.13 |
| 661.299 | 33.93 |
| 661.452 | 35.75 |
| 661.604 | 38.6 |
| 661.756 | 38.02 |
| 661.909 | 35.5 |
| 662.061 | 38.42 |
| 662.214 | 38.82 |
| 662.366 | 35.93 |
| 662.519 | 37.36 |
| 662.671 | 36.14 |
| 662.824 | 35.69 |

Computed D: 0.997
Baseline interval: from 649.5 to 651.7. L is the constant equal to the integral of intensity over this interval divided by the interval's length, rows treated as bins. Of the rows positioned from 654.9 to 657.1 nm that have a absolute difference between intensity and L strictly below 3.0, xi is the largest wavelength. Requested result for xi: 657.050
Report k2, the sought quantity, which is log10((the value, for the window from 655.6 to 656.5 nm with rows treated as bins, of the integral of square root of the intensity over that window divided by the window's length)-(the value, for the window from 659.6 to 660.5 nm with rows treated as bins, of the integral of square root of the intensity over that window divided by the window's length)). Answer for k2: -0.6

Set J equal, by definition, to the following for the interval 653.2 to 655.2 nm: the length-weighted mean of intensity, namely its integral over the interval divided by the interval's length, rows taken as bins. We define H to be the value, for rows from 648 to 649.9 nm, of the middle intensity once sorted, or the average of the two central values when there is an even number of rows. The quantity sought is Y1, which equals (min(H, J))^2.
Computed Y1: 1235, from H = 35.1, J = 38.6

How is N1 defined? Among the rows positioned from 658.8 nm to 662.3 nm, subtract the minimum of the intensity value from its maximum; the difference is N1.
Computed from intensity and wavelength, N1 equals 8.4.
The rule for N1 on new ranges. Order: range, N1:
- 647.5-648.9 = 7.4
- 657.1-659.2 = 14.6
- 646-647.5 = 9.9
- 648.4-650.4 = 11.0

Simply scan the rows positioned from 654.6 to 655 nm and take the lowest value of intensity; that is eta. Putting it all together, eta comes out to 38.36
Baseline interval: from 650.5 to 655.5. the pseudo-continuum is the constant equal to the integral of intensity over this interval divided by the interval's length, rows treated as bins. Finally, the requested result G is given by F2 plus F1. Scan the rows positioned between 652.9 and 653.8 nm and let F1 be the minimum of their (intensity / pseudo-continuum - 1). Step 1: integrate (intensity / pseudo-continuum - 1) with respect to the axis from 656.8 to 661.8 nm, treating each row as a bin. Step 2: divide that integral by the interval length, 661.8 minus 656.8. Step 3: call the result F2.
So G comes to -0.134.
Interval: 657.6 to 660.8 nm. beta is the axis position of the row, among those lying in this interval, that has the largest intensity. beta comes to 657.806 nm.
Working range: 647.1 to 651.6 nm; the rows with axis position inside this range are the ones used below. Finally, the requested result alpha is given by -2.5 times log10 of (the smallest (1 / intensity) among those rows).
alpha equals 4.09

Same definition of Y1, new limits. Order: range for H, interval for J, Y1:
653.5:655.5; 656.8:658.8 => 1519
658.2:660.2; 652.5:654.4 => 1447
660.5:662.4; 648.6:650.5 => 1324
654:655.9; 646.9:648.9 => 1377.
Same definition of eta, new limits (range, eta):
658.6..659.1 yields 32.54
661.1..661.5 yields 33.93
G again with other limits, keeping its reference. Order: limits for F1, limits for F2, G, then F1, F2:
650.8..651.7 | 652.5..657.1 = -0.080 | -0.10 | 0.015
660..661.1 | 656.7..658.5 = -0.083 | -0.09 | 0.008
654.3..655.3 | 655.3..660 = -0.018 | -0.04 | 0.018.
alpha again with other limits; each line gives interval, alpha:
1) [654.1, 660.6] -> 4.18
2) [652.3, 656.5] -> 4.17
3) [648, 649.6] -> 4.08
